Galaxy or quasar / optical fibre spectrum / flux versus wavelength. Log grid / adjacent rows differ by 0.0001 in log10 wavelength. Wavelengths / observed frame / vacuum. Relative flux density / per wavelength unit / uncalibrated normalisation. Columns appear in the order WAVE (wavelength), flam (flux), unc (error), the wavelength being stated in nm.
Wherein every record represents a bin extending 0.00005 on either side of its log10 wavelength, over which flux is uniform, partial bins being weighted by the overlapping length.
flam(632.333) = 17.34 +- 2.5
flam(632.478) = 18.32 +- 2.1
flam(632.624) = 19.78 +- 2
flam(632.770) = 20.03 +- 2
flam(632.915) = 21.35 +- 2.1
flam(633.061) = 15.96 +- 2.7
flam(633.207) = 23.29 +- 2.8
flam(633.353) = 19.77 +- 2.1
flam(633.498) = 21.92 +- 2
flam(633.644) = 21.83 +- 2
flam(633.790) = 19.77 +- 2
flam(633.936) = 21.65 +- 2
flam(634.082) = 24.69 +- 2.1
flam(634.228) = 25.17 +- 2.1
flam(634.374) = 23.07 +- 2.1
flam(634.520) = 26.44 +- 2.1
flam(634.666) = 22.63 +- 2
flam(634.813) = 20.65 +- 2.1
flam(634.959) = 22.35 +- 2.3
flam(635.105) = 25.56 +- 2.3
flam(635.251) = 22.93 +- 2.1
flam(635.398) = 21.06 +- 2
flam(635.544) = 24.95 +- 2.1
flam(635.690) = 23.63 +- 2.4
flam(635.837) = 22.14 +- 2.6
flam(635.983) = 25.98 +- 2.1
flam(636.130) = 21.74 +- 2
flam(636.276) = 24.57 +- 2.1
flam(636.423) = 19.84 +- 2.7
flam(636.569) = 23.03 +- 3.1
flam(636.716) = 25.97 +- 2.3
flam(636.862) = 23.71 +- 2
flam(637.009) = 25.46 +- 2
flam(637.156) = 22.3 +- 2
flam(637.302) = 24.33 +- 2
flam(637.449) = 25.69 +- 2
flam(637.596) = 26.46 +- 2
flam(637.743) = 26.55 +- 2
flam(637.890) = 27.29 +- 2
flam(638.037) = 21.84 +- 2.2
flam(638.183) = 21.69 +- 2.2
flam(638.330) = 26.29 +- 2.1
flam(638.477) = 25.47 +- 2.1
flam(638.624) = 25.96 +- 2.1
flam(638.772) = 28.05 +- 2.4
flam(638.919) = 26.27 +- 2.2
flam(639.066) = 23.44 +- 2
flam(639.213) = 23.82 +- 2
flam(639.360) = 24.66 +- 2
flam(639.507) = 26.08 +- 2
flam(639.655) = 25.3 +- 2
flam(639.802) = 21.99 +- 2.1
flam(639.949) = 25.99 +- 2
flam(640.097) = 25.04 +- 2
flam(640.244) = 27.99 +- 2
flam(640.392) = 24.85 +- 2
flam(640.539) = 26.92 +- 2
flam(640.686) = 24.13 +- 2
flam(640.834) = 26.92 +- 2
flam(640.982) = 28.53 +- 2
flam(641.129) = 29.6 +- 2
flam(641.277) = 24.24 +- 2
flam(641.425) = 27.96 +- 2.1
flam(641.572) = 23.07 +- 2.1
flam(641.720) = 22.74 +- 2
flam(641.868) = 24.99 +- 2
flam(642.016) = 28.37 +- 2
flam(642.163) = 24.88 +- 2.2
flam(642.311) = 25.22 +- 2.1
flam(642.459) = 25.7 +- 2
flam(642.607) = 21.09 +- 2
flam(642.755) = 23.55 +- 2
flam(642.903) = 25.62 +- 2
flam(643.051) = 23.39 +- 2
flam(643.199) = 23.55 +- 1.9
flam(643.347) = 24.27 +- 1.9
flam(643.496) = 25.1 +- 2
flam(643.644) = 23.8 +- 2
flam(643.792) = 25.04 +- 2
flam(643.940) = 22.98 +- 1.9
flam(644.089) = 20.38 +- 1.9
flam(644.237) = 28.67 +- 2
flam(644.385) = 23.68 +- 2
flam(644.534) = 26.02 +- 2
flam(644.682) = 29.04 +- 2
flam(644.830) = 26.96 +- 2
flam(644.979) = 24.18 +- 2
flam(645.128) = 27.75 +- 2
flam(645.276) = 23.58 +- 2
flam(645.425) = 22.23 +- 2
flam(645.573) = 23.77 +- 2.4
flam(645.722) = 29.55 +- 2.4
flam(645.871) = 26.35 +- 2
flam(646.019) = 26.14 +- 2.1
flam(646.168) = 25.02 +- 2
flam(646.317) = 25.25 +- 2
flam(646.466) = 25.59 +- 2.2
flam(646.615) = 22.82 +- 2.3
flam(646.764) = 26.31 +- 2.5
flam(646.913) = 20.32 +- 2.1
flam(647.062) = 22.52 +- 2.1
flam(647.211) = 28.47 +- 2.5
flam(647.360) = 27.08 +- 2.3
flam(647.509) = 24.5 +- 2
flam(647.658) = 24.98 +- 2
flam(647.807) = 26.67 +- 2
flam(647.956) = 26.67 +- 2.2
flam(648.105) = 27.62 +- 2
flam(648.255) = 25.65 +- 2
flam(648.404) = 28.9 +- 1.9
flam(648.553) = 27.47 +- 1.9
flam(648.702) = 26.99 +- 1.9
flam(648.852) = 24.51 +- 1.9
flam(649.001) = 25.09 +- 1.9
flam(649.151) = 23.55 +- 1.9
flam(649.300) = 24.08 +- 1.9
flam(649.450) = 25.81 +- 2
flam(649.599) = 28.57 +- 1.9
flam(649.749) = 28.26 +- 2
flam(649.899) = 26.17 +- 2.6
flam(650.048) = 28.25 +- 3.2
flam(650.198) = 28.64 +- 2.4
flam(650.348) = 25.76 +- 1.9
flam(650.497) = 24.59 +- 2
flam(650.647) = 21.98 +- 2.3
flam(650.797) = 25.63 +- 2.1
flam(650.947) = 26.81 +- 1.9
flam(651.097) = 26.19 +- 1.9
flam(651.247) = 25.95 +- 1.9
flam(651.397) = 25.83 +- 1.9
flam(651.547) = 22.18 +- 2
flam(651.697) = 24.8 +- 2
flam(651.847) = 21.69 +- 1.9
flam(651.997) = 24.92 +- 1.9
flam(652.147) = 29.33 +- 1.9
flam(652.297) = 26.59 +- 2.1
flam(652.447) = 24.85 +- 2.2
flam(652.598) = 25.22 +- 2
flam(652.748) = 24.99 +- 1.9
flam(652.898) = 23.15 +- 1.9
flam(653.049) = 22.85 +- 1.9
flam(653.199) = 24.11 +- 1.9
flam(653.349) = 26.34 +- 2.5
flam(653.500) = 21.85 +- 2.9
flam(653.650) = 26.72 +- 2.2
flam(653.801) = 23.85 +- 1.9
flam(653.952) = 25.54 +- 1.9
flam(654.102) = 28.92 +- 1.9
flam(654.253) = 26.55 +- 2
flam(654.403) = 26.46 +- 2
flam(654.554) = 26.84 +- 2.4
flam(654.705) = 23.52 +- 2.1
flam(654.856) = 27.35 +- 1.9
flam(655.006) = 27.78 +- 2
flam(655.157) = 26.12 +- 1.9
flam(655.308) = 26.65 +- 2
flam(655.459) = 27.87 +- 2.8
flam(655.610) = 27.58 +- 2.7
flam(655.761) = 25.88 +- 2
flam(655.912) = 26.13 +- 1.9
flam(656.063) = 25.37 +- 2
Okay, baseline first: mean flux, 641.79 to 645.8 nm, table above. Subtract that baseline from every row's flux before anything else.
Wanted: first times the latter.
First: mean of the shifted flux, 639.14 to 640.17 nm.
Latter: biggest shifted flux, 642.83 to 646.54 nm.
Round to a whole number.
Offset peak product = -1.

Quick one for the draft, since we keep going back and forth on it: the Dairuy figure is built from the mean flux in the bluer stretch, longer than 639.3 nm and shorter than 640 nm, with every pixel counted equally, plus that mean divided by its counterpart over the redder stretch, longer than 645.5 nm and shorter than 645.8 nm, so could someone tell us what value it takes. 25.7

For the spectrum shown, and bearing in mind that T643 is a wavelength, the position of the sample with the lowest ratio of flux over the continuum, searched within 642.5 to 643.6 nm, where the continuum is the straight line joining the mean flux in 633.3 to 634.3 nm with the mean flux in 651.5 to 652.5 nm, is 642.607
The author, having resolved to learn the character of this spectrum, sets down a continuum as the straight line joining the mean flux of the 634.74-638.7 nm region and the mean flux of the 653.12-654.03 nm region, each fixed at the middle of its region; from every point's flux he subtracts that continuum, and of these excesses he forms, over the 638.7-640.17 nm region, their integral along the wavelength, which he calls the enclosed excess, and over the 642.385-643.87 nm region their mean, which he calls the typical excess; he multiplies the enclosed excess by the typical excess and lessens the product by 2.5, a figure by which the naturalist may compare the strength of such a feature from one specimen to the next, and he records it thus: -2.7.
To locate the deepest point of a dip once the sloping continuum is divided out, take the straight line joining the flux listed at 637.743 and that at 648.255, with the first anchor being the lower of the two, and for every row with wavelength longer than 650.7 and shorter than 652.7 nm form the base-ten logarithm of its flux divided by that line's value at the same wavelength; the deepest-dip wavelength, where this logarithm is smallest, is 651.847 nm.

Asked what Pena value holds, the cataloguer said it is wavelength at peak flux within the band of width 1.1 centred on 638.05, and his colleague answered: 637.890 nm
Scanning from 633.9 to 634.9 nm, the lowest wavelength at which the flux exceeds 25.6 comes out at 634.520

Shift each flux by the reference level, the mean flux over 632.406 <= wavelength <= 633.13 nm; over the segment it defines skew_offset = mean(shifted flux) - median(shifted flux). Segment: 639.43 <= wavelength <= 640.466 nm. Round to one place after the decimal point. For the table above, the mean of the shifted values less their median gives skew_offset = 0.0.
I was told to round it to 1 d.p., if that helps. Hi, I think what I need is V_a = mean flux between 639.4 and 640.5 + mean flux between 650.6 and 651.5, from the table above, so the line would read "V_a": 50.7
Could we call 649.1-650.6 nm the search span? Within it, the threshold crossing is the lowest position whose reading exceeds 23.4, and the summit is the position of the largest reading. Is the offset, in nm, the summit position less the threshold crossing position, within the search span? 1.05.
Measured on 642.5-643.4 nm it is 0.15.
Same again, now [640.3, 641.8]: 0.74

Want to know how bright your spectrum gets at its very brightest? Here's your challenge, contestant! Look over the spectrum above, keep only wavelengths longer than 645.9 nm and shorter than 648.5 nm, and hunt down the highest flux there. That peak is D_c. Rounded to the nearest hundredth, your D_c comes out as 28.90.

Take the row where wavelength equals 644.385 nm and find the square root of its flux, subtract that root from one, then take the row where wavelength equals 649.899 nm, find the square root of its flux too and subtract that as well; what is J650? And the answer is -8.98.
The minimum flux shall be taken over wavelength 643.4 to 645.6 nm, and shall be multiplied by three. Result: 61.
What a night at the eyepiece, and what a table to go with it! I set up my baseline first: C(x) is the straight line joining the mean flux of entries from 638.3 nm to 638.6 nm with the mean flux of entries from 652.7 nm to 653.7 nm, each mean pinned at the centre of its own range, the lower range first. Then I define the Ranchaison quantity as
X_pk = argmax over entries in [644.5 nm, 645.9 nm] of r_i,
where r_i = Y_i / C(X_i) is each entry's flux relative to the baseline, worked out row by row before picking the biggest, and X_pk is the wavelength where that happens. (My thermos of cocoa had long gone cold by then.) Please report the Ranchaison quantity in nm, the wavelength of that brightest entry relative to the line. 645.722 nm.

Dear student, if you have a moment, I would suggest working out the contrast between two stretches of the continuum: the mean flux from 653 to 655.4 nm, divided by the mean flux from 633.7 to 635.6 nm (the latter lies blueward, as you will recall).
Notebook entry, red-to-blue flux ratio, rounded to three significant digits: 1.11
